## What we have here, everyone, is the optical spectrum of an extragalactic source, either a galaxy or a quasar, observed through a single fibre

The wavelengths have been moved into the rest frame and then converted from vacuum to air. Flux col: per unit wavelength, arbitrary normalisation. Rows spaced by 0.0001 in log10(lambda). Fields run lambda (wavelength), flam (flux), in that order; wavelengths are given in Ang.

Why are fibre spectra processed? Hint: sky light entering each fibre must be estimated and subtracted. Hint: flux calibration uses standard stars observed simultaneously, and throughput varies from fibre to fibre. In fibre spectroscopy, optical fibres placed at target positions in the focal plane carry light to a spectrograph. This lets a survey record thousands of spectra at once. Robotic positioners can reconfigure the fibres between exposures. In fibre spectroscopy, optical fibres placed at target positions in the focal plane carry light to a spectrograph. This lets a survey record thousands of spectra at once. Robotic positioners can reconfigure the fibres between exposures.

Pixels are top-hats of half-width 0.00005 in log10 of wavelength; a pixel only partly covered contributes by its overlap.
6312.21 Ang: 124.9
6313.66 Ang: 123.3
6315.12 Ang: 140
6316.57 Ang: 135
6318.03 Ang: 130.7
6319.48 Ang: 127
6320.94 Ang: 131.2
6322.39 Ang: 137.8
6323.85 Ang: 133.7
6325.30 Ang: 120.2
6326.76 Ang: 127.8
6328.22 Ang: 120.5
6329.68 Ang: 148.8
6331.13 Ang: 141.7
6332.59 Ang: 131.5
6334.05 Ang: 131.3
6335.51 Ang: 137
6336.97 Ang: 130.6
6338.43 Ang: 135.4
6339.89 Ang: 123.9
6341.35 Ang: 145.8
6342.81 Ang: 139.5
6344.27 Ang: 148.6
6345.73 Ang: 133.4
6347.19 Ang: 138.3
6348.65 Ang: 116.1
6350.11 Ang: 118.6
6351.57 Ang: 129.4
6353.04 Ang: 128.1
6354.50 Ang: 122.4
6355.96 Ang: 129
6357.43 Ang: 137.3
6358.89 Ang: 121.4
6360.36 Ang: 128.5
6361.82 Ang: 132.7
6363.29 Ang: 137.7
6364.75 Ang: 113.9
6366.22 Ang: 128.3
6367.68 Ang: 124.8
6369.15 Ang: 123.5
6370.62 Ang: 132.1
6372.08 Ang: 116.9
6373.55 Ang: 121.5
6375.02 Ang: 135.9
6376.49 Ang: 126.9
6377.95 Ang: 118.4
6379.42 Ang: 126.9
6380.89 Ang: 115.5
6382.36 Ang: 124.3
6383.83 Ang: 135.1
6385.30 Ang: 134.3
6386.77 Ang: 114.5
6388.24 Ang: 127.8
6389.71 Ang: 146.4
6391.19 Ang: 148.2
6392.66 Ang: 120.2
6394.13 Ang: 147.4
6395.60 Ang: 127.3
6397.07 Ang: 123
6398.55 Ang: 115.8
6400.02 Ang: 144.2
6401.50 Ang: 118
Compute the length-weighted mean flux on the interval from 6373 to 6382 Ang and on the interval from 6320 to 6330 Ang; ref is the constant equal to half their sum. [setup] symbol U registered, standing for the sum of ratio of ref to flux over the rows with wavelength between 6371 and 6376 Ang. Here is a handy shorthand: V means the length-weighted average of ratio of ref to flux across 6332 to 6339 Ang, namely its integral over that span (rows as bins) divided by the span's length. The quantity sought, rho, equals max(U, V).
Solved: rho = 3.1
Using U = 3.1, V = 0.957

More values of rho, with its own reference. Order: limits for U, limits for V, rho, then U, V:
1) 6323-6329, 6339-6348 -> 4.1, 4.1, 0.927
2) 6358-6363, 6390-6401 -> 3.0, 3.0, 0.969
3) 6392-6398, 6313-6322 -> 4.0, 4.0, 0.970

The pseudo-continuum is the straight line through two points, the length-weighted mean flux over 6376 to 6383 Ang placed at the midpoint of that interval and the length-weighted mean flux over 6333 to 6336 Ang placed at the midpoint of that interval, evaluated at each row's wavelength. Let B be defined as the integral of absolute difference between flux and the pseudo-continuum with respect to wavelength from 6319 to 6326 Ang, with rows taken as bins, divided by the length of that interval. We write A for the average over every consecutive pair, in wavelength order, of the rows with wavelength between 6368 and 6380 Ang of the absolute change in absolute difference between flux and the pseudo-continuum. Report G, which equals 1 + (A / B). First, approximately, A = 4.43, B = 6.9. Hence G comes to 1.64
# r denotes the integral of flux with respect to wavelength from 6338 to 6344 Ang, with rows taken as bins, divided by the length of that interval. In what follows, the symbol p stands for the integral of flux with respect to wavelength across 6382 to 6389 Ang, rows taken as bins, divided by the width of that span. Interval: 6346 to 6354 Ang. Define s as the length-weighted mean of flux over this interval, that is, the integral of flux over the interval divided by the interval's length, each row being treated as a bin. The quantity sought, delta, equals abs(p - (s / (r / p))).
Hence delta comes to 10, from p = 127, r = 137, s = 126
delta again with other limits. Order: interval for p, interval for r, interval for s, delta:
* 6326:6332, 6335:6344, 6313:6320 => 5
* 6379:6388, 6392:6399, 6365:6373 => 3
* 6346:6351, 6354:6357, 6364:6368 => 5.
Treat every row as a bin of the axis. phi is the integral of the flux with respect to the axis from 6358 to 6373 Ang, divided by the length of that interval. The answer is 126.1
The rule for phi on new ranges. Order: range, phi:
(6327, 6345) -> 136.0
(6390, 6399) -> 131.5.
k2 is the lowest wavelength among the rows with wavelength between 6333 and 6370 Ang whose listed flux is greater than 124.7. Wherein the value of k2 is 6334.05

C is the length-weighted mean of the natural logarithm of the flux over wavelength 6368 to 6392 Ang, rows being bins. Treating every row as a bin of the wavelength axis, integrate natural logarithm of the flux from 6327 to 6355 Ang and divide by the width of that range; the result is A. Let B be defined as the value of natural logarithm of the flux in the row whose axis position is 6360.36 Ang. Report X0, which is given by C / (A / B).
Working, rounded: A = 4.89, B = 4.86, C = 4.85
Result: 4.82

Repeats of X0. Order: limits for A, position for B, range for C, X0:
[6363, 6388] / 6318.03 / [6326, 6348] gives 4.95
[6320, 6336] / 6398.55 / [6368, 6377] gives 4.70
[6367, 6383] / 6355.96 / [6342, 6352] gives 4.92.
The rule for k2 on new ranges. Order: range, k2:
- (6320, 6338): 6320.94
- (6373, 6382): 6375.02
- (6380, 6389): 6383.83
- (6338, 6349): 6338.43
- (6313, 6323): 6315.12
